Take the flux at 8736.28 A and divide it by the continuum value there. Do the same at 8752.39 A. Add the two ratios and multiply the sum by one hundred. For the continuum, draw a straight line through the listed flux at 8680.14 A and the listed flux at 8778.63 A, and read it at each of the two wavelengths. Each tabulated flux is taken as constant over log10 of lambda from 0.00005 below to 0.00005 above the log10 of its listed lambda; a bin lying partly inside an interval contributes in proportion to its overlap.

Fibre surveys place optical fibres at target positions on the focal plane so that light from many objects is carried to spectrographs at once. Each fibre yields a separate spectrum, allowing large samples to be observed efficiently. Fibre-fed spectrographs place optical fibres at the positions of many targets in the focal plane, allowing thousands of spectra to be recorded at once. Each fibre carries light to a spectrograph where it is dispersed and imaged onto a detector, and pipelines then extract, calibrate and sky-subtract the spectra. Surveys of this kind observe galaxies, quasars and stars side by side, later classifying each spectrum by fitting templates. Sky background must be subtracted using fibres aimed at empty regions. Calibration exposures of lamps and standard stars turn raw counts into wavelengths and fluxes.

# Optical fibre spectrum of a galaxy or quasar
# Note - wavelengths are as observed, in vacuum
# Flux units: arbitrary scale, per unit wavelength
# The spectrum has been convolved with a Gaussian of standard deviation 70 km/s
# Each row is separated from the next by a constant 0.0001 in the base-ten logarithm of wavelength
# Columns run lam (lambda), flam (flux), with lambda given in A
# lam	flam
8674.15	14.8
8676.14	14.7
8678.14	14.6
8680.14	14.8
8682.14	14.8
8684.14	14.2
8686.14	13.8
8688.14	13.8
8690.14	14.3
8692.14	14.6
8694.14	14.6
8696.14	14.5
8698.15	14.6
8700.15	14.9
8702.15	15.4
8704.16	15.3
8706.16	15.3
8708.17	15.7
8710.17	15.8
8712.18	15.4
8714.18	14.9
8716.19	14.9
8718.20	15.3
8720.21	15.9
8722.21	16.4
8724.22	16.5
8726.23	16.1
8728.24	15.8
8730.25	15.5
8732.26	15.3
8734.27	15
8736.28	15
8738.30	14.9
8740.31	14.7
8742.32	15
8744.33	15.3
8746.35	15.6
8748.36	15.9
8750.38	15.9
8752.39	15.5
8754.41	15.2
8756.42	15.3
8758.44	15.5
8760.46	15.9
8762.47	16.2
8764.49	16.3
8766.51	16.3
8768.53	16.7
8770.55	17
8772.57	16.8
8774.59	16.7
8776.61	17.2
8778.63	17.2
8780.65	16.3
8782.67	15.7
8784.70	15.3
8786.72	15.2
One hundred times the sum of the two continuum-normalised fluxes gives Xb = 186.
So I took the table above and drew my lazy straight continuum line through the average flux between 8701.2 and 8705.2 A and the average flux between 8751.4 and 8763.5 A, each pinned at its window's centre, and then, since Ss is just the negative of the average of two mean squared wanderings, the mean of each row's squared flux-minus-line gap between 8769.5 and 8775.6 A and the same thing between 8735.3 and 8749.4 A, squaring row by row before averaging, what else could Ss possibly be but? -0.8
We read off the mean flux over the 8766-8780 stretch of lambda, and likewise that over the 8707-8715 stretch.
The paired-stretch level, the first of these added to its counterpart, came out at 32.3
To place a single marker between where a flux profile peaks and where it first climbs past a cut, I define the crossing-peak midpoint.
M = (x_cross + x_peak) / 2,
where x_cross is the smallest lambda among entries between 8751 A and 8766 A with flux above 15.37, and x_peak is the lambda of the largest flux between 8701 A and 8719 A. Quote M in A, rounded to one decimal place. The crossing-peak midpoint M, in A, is 8731.3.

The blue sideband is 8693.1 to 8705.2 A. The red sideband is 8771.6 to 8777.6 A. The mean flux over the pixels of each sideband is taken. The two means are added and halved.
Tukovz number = 15.9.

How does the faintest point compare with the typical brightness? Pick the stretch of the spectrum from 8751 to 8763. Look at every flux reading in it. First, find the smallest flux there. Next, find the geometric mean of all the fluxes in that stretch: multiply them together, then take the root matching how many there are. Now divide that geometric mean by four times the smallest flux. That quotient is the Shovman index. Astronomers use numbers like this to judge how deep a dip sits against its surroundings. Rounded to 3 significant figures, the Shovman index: 0.257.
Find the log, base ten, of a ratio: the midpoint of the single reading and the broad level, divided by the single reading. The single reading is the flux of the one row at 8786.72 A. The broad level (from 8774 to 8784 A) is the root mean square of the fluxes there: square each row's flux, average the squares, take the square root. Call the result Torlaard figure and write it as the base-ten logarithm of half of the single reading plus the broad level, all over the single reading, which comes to 0.020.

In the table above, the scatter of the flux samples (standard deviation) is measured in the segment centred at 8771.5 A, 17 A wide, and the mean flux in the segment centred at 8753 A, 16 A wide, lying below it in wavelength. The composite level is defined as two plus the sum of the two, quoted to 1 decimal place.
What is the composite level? 17.9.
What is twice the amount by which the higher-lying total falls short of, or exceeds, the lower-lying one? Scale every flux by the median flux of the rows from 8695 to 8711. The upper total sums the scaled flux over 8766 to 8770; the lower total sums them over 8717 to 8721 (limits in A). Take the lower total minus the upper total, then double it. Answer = -0.24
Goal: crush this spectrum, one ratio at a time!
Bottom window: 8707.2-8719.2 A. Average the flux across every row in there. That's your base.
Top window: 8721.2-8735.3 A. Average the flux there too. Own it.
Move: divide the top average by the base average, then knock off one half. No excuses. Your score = 0.53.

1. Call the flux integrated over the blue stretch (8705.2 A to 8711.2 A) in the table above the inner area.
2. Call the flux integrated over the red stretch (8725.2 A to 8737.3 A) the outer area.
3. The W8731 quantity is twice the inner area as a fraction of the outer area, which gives 1.0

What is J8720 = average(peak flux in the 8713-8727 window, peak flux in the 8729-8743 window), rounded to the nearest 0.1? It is 16.0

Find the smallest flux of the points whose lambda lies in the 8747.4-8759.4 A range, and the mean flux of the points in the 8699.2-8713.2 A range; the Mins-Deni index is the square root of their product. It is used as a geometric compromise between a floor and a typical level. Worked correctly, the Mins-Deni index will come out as 15.3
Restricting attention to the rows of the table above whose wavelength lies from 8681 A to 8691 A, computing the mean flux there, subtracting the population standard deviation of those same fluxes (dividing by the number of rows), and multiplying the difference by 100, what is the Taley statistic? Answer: 1381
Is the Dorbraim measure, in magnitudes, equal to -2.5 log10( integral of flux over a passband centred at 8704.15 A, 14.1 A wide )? -5.83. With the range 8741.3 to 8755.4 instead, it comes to -5.85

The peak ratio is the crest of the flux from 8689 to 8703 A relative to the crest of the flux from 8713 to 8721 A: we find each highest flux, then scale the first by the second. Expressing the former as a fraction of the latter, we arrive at 0.97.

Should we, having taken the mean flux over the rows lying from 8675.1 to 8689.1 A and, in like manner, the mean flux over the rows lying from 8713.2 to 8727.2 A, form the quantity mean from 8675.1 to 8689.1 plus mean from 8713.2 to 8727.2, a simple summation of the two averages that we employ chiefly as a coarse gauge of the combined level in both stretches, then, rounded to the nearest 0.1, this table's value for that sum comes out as 30.1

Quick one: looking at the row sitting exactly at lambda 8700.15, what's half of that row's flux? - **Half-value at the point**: 7.45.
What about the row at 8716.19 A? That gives 7.45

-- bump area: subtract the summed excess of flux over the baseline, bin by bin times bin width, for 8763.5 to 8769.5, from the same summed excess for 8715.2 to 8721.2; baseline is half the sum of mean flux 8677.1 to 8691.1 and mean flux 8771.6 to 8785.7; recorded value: -6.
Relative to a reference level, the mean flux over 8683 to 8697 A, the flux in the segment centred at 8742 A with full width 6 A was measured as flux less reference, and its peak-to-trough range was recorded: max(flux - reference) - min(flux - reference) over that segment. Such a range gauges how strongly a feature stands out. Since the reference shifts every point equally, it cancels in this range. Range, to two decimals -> 0.60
